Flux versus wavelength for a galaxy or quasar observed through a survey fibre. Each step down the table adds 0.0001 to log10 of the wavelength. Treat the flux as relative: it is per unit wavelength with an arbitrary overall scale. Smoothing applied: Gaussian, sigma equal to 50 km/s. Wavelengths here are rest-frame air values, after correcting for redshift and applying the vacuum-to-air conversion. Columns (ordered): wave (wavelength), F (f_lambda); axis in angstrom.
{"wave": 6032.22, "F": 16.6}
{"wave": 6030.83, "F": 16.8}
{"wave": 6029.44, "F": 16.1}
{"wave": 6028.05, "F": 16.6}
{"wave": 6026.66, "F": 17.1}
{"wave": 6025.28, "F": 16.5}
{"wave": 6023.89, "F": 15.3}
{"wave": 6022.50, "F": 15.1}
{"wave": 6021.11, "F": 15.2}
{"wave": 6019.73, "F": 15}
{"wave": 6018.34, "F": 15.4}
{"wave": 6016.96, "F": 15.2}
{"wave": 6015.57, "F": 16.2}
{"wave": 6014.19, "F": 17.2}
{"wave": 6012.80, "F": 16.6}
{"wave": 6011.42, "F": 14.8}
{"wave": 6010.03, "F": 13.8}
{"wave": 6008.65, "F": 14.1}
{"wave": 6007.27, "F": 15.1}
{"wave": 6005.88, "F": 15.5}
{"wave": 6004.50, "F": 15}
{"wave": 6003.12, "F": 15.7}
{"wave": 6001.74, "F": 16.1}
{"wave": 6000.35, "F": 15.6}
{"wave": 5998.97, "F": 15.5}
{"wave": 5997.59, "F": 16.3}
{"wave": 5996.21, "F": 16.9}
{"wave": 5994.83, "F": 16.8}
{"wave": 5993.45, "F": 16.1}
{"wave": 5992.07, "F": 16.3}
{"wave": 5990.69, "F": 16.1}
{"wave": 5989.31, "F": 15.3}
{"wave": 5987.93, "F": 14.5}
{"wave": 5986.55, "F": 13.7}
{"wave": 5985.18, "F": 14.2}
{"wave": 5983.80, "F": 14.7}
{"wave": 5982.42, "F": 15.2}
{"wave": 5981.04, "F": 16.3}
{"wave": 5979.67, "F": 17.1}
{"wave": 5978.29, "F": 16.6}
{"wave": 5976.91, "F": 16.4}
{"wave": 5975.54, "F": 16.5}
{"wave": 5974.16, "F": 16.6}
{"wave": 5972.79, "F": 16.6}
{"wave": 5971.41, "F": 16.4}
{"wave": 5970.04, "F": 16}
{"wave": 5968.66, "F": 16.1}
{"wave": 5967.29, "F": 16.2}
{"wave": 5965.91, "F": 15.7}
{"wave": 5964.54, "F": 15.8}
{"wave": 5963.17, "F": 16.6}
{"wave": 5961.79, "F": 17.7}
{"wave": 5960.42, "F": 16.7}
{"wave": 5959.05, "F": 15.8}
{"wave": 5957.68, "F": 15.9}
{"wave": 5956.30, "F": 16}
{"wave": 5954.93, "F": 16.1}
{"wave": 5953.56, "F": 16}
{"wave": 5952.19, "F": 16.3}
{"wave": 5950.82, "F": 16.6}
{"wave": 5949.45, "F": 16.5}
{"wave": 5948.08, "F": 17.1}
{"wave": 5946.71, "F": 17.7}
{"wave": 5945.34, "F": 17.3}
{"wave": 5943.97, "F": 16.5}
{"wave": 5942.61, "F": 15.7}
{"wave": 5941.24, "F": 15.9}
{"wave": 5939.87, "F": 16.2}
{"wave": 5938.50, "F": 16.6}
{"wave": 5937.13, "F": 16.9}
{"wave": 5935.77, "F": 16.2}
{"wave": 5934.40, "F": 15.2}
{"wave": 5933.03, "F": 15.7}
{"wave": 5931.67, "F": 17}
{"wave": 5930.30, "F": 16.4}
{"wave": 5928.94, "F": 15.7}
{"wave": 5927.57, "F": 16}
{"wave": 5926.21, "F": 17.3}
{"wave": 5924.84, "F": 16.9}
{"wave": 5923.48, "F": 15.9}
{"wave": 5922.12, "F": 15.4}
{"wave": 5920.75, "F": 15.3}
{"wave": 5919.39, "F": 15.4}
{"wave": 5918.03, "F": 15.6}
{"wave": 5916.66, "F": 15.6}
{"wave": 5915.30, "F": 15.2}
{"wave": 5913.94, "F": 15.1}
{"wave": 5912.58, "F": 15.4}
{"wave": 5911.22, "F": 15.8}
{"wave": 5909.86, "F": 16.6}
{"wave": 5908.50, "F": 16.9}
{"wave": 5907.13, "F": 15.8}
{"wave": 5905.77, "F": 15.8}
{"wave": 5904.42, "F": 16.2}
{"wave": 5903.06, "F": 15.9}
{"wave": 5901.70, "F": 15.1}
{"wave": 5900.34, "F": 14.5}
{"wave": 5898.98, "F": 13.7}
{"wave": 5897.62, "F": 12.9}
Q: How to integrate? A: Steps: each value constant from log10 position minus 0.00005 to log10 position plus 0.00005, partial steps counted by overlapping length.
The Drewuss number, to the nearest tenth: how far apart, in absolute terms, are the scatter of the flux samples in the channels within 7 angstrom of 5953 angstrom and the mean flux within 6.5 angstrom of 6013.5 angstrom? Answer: 14.8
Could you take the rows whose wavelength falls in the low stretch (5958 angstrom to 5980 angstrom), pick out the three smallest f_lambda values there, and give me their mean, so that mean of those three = 15.8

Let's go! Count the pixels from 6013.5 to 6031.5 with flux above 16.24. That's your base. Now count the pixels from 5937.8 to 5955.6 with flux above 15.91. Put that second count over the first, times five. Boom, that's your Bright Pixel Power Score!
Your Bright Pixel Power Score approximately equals 11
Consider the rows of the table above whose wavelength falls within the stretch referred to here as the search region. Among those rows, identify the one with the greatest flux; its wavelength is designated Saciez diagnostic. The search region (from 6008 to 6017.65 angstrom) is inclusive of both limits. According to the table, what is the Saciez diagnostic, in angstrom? 6014.19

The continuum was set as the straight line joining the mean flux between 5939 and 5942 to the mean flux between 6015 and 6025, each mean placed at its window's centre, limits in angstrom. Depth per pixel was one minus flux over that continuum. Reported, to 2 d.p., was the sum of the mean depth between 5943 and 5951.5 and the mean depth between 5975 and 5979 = -0.11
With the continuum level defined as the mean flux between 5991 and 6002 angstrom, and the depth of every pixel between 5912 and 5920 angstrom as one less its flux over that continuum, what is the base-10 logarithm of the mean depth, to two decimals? -1.30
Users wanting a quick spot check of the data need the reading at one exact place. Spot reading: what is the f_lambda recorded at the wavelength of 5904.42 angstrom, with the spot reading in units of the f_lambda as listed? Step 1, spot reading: 16.2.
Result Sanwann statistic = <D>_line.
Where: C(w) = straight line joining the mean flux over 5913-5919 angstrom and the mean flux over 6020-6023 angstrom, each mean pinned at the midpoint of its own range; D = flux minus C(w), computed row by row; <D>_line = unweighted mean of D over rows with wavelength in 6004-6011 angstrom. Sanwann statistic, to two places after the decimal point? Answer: -0.48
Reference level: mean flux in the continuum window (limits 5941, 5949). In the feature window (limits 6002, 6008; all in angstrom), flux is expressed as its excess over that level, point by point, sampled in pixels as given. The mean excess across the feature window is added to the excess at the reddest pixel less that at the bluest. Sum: -2.0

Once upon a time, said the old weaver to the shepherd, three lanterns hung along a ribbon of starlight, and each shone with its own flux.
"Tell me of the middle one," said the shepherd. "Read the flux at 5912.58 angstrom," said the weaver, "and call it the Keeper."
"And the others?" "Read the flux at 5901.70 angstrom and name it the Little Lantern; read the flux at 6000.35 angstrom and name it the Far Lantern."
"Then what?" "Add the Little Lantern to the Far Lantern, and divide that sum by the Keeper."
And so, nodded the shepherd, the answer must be 1.99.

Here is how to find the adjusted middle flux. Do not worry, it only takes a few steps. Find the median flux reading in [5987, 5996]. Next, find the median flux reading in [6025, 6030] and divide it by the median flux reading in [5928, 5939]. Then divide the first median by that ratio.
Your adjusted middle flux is 15.9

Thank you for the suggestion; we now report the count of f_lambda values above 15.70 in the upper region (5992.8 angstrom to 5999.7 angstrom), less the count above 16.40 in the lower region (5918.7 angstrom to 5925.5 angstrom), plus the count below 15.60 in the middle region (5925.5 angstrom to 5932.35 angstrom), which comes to 3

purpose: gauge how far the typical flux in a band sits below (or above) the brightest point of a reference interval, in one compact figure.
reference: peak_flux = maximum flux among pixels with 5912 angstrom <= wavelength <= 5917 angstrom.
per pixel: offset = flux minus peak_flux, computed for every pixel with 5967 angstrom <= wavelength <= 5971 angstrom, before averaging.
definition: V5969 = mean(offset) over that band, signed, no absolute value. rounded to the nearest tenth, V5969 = 0.5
